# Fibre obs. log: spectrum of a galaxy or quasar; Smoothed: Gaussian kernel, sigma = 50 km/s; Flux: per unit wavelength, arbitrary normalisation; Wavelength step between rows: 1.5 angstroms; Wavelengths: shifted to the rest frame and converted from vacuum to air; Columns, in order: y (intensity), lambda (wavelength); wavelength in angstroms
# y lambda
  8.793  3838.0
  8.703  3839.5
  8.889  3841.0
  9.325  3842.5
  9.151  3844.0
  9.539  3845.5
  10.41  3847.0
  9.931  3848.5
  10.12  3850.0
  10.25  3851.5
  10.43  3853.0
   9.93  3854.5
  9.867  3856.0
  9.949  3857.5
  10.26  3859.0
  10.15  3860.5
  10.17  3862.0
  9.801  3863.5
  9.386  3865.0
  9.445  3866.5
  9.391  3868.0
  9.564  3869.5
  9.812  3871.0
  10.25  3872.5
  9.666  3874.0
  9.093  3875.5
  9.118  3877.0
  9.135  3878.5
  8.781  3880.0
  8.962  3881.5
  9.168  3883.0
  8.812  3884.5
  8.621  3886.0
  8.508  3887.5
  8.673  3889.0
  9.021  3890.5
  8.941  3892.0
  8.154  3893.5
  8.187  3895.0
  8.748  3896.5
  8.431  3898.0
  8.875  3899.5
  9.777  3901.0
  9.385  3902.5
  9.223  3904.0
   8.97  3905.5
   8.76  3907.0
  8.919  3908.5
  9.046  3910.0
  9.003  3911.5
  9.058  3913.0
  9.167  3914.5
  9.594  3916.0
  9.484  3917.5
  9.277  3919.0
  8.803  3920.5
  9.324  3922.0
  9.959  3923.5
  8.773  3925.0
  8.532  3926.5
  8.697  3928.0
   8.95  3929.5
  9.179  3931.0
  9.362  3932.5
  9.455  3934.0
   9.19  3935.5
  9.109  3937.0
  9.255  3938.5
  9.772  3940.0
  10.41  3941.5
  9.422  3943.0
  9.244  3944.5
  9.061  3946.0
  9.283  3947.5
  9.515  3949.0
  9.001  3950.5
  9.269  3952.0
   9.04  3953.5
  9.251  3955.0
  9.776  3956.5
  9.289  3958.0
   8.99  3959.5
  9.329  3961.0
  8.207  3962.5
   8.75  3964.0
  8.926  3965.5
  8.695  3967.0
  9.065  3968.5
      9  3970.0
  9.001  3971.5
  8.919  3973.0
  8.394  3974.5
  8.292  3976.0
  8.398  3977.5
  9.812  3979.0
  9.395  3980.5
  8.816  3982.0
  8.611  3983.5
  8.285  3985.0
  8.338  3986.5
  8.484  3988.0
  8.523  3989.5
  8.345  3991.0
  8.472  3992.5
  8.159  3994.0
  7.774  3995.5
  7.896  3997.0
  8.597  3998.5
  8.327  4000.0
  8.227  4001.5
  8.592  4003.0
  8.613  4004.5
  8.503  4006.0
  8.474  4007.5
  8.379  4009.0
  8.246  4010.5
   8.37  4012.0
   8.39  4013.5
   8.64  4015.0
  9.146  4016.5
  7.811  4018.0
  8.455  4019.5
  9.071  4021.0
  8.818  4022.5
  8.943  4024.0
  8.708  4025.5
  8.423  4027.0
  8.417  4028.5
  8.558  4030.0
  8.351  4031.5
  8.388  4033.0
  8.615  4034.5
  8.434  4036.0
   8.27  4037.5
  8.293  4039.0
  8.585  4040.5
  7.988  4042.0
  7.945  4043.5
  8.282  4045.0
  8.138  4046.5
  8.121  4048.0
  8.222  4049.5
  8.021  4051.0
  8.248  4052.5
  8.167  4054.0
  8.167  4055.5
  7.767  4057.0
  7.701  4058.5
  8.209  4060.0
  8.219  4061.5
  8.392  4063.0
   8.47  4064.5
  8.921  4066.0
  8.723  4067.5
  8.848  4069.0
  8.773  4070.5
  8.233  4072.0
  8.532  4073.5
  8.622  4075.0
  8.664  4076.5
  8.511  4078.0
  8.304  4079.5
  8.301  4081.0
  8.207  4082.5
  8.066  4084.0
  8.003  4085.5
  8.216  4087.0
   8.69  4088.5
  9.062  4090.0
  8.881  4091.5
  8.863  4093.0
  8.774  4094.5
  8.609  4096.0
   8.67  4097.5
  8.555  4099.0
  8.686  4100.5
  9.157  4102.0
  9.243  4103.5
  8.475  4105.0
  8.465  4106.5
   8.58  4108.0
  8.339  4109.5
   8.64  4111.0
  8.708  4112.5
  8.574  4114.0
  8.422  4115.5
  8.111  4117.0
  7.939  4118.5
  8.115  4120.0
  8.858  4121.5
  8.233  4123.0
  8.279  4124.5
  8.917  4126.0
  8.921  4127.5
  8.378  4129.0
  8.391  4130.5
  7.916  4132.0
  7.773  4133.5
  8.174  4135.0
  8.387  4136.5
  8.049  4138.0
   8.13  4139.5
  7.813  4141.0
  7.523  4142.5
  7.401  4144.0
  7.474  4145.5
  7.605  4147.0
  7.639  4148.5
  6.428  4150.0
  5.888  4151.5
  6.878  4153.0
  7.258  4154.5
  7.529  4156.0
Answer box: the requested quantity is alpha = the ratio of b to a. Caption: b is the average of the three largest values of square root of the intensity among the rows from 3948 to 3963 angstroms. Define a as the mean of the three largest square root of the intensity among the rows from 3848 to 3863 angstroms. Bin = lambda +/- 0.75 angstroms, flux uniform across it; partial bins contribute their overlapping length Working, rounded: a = 3.21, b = 3.089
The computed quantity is 0.96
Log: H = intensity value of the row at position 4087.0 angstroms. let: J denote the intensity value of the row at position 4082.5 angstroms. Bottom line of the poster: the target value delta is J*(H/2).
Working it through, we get 34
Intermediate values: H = 8.216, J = 8.207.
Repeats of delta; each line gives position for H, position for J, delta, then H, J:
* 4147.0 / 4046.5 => 31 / 7.605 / 8.138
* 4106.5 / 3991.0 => 35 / 8.465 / 8.345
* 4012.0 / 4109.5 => 35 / 8.37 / 8.339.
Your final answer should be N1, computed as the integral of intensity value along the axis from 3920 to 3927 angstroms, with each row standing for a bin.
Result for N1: 64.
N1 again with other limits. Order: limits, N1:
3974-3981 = 62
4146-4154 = 55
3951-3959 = 74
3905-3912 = 63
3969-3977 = 70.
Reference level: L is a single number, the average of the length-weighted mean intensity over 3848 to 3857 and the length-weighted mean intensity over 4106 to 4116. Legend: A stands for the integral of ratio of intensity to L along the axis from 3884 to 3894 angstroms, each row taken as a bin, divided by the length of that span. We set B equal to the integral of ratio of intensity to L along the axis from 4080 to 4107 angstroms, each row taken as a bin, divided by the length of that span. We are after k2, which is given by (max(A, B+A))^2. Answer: 3.45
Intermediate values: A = 0.93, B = 0.924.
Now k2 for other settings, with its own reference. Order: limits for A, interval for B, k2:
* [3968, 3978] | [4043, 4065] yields 3.28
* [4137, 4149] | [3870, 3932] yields 3.24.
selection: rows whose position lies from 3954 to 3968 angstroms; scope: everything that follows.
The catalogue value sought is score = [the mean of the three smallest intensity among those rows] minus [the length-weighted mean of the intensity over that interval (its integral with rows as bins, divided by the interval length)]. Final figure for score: -0.474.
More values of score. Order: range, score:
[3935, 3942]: -0.344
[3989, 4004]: -0.350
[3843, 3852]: -0.334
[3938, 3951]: -0.350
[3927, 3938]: -0.205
